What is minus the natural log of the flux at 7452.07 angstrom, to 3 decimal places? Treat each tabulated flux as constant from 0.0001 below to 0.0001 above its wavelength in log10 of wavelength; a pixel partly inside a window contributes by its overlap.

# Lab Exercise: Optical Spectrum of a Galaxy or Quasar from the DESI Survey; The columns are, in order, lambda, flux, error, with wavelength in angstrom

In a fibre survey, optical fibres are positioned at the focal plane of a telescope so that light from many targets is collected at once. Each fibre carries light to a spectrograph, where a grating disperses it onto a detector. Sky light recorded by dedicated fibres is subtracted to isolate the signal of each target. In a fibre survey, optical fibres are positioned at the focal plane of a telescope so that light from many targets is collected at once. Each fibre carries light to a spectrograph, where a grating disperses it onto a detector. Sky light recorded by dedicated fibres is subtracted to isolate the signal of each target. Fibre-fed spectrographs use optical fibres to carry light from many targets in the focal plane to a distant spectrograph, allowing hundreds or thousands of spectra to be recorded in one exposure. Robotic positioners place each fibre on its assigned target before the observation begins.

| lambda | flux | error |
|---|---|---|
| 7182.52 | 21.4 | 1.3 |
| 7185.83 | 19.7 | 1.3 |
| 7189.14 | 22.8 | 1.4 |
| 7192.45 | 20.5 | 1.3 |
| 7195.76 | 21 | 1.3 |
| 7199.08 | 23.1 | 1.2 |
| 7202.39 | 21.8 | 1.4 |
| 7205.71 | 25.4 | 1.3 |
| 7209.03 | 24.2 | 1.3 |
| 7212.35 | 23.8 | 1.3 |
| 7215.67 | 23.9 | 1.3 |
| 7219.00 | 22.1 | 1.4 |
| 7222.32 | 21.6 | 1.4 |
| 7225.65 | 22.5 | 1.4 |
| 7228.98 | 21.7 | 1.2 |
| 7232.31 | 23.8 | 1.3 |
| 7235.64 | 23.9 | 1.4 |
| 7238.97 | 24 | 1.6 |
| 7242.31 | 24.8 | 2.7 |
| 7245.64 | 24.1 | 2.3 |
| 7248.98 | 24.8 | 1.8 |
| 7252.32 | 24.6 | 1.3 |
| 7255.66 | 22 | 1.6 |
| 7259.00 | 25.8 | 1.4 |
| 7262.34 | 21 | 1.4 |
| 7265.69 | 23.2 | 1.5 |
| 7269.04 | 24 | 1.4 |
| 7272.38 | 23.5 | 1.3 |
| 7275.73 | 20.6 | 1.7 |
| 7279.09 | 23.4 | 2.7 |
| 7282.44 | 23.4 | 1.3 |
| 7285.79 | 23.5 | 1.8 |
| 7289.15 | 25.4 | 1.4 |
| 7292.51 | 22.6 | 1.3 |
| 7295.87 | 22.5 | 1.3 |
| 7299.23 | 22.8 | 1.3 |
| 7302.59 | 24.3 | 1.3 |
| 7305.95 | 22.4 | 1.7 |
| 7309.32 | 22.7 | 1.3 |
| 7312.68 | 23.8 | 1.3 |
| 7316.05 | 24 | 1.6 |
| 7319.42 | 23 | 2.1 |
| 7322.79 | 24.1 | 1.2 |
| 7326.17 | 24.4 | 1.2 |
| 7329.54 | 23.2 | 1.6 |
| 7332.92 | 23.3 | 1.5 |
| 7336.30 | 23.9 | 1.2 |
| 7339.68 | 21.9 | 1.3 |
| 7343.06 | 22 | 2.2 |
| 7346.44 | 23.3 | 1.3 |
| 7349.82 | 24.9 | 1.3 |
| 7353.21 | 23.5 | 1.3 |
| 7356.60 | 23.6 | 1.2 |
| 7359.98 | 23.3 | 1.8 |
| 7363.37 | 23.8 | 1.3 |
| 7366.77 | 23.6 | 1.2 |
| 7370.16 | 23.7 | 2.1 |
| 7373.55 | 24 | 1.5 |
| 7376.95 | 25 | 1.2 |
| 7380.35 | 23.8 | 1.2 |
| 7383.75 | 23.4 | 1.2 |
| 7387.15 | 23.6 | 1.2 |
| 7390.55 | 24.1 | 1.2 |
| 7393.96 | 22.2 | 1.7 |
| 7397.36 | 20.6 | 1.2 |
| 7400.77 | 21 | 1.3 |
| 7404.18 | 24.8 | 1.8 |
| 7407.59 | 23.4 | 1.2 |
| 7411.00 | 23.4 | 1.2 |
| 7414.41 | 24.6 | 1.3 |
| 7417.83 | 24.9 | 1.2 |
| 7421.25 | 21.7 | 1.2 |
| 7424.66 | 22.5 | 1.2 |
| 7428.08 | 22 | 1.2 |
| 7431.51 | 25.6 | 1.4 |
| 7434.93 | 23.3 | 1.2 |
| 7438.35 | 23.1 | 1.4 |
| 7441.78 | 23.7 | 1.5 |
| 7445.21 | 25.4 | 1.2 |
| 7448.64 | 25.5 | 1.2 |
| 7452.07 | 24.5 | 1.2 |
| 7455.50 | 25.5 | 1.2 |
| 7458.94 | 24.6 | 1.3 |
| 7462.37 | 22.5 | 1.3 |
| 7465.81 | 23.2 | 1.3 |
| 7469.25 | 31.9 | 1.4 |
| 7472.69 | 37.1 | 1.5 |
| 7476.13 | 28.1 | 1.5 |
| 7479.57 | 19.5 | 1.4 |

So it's -3.199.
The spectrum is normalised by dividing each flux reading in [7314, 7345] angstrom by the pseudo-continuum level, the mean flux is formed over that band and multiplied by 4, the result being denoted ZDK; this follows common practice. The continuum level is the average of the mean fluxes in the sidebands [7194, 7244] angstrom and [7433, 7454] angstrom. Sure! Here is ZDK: 3.93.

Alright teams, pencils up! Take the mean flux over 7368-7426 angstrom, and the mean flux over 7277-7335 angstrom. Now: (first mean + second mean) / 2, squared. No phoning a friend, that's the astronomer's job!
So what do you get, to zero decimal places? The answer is 547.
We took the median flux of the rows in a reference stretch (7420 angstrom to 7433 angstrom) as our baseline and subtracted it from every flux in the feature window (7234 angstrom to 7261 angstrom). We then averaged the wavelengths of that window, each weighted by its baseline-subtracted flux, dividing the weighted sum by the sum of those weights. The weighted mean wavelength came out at 7247.7 angstrom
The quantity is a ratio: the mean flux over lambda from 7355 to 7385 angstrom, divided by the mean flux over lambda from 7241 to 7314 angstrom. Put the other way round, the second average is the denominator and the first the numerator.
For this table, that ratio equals 1.02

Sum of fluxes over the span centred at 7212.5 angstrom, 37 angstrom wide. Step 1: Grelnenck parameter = 251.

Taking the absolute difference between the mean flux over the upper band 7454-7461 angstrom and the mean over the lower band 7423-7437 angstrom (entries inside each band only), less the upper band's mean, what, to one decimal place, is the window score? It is -23.3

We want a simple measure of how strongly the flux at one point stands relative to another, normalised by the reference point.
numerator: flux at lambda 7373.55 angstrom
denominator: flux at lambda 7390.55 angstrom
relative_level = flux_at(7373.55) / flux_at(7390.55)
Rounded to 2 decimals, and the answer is 1.00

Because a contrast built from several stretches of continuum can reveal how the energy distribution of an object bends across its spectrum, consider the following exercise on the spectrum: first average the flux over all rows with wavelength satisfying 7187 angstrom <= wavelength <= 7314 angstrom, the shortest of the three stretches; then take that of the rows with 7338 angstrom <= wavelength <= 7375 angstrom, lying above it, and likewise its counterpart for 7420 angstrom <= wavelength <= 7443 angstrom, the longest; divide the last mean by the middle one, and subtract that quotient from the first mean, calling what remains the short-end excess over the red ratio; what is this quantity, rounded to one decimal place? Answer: 22.2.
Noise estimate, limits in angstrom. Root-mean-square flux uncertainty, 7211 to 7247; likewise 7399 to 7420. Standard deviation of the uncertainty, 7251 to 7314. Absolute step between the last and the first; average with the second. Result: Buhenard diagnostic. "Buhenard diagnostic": 1.33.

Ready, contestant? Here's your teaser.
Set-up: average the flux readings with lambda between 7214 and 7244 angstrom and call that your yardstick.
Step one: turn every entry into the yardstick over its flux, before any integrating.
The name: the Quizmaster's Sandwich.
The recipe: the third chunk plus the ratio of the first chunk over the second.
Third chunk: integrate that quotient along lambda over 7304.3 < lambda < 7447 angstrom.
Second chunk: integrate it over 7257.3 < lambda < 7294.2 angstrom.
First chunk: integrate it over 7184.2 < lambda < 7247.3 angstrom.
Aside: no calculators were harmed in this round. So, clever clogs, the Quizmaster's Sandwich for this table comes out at 143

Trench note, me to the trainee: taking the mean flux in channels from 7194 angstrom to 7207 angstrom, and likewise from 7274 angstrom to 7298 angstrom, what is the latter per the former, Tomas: 1.01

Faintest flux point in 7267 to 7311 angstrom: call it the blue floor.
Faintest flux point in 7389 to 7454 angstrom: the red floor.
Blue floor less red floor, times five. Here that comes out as 0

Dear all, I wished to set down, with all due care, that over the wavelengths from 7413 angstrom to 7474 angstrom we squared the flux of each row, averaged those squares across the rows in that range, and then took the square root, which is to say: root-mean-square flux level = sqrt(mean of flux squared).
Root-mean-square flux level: 25.4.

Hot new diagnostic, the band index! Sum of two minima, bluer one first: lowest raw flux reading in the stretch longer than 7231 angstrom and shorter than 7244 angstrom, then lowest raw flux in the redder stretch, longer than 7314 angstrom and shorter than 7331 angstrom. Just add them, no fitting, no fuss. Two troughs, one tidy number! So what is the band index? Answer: 46.8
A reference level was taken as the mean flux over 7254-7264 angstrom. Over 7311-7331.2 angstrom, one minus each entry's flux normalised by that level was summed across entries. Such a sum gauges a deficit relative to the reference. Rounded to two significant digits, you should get -0.21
